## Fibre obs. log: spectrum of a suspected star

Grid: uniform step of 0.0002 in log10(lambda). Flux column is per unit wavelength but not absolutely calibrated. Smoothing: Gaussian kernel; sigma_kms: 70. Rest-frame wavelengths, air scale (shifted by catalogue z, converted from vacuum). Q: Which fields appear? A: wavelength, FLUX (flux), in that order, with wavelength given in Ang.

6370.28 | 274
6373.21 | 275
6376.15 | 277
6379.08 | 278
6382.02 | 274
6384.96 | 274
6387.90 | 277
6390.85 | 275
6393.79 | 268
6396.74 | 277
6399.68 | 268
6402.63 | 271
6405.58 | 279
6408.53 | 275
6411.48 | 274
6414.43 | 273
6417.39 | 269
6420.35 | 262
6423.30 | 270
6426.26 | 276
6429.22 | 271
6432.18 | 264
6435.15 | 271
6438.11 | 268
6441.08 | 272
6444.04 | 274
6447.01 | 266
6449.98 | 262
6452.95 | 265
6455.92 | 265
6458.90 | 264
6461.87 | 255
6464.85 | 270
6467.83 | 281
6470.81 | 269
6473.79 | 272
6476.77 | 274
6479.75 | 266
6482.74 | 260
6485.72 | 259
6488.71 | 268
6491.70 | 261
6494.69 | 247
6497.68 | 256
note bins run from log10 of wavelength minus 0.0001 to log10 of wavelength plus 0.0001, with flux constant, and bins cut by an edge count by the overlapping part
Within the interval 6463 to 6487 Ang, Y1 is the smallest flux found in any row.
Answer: 259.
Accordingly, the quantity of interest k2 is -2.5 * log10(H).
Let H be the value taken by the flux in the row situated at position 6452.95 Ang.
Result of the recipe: -6.058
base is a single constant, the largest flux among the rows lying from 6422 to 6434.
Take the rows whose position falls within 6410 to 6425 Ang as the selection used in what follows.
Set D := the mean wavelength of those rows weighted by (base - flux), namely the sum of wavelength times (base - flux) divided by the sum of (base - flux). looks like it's 6419.1 Ang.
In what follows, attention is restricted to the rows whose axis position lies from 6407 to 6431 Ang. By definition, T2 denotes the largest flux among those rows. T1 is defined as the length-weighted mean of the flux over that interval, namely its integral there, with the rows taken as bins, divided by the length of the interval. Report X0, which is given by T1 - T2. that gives -4.8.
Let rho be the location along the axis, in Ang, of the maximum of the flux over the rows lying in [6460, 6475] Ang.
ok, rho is 6467.83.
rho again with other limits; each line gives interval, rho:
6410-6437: 6426.26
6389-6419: 6405.58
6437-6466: 6444.04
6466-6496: 6467.83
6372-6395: 6379.08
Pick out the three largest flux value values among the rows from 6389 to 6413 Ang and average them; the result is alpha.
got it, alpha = 277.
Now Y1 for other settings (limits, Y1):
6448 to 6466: 255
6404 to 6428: 262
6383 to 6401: 268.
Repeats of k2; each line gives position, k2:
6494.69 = -5.982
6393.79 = -6.070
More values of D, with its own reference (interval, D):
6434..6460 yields 6449.4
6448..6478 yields 6459.0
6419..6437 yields 6427.0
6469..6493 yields 6483.6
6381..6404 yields 6395.9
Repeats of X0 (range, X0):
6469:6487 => -6.9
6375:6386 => -2.1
